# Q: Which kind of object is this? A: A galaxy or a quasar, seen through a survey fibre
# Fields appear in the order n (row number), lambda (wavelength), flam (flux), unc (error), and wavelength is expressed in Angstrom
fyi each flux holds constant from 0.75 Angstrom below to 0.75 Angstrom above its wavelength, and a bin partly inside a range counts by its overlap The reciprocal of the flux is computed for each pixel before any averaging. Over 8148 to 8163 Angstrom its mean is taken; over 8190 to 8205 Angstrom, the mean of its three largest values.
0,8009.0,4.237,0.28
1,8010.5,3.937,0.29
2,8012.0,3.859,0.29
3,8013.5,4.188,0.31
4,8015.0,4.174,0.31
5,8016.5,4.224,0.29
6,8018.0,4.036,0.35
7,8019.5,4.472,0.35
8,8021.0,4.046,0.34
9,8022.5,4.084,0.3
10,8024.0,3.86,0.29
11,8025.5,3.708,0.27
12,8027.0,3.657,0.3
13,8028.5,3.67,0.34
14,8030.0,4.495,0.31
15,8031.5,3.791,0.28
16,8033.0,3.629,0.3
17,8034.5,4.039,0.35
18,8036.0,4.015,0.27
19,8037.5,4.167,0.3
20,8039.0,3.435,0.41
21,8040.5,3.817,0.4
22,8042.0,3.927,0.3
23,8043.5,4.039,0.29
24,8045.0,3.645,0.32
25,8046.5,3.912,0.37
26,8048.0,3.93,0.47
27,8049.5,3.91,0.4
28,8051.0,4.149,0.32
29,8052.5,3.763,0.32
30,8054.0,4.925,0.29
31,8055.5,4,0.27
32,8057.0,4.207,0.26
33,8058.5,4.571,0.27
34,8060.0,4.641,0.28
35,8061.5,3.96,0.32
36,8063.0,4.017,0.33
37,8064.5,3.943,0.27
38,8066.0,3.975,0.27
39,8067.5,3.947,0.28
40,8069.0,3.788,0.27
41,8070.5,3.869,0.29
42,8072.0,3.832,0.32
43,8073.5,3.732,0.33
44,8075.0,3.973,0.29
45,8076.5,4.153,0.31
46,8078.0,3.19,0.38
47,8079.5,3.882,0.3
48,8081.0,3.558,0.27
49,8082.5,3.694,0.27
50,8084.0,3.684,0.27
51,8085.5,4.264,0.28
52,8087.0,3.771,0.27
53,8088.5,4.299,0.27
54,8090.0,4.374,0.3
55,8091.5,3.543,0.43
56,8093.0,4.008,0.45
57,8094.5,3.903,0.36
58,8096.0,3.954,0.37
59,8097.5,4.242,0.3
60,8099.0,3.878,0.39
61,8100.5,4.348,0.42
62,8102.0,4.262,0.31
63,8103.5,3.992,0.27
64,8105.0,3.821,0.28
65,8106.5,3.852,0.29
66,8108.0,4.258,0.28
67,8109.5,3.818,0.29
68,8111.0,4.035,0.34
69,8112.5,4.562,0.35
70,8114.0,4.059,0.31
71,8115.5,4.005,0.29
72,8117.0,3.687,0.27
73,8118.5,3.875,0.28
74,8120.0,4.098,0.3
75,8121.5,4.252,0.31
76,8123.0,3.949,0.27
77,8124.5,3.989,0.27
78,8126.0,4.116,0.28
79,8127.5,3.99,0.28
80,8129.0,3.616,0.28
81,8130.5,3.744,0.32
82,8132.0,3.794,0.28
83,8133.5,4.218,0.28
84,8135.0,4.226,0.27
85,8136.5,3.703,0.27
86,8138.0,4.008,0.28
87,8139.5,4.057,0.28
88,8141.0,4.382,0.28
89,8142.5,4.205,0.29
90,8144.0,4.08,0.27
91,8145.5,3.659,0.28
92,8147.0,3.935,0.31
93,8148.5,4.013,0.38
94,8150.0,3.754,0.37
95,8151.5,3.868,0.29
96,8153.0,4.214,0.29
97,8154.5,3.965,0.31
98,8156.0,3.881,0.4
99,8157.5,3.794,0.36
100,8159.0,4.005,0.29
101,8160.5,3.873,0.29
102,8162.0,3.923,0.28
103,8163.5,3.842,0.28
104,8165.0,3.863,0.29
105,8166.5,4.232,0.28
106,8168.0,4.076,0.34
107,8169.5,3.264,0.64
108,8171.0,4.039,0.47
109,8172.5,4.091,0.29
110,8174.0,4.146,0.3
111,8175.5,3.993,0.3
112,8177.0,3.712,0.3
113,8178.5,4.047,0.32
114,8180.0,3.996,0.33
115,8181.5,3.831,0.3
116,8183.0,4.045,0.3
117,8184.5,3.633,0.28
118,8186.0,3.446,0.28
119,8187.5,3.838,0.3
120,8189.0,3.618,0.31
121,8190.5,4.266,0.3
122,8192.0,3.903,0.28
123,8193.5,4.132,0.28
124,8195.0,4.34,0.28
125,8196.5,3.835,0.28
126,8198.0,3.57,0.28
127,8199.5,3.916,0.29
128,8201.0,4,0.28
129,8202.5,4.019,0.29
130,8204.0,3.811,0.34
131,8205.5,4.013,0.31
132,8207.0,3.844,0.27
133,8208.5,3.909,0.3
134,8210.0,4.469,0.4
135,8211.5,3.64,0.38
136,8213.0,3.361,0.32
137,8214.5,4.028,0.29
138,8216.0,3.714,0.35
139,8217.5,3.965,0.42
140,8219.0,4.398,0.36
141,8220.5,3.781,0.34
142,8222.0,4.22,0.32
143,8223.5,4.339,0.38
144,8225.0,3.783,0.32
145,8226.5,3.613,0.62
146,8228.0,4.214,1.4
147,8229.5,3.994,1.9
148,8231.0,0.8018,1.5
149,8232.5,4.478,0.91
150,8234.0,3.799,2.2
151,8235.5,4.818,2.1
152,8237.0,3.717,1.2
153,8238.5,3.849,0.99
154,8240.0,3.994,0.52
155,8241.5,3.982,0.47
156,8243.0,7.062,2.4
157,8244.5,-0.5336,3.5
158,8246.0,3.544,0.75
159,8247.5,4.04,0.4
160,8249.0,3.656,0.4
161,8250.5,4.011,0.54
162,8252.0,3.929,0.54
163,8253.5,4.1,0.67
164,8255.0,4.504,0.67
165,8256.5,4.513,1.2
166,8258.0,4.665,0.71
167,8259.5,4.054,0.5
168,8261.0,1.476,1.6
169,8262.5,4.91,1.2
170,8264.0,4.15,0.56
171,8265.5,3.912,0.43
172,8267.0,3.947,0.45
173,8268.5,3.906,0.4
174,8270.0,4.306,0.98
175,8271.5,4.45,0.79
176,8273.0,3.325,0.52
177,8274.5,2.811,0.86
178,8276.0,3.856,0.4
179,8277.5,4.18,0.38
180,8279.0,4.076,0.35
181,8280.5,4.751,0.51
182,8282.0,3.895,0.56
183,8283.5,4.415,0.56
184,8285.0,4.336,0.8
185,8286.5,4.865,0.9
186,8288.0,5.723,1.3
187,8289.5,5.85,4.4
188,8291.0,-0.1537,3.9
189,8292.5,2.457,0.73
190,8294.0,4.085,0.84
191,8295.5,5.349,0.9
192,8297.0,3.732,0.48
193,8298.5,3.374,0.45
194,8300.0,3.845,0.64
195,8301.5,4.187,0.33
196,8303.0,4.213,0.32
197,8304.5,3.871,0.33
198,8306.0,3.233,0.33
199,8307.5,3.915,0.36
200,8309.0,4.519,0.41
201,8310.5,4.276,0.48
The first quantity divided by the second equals 0.95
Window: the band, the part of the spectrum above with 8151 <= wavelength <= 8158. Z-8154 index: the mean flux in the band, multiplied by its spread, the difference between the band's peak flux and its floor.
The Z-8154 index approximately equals 1.7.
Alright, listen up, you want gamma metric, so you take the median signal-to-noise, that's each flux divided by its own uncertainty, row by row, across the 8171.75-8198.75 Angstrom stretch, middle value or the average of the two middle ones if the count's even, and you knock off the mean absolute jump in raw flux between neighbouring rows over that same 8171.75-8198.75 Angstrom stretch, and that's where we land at 12.9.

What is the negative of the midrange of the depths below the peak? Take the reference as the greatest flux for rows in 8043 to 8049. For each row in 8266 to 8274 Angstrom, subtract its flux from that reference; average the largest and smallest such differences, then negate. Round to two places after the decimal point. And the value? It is -0.15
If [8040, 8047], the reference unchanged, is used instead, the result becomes -0.20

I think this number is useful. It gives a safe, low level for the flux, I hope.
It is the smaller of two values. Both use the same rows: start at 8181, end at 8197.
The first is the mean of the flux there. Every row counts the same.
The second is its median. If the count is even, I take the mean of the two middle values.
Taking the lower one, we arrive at 3.84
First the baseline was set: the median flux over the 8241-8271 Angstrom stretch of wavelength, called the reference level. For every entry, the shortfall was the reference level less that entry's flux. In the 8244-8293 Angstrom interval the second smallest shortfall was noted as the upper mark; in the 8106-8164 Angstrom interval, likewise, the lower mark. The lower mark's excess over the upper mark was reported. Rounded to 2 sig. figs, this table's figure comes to 1.3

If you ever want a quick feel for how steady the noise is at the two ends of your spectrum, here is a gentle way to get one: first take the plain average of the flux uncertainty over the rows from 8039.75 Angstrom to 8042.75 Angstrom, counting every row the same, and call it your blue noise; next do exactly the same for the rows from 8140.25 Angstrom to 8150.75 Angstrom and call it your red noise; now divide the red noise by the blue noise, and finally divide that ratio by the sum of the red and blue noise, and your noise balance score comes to 1.35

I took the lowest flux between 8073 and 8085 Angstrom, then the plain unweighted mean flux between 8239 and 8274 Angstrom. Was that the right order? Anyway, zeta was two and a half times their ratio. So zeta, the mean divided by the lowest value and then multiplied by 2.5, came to 3.06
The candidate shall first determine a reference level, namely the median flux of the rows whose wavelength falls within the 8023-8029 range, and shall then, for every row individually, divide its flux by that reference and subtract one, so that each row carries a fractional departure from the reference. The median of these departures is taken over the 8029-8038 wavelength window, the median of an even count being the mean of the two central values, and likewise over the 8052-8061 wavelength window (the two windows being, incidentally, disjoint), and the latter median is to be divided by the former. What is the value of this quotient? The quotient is 2.1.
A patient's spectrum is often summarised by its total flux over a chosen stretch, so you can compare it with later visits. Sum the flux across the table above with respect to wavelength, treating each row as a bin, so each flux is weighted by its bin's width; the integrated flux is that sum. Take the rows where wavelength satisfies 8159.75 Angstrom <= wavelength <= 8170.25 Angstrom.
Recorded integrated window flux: 41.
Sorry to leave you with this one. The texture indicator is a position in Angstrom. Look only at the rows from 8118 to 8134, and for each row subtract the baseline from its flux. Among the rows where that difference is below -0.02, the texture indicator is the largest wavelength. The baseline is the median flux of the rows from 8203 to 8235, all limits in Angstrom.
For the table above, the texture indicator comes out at 8132.0 Angstrom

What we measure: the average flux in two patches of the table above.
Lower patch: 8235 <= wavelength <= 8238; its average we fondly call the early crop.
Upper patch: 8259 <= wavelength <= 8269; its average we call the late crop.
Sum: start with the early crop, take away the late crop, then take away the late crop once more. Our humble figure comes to -3.3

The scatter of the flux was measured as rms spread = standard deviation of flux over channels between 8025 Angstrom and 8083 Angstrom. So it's 0.32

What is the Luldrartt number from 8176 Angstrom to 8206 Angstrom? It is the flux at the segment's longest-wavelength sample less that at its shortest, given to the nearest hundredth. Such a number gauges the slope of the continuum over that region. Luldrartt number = 0.30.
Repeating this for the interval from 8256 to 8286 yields -0.18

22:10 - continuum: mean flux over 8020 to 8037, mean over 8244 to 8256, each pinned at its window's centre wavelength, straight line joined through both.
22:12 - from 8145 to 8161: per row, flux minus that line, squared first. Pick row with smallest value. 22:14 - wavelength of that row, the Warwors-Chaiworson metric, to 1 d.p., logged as 8145.5 Angstrom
